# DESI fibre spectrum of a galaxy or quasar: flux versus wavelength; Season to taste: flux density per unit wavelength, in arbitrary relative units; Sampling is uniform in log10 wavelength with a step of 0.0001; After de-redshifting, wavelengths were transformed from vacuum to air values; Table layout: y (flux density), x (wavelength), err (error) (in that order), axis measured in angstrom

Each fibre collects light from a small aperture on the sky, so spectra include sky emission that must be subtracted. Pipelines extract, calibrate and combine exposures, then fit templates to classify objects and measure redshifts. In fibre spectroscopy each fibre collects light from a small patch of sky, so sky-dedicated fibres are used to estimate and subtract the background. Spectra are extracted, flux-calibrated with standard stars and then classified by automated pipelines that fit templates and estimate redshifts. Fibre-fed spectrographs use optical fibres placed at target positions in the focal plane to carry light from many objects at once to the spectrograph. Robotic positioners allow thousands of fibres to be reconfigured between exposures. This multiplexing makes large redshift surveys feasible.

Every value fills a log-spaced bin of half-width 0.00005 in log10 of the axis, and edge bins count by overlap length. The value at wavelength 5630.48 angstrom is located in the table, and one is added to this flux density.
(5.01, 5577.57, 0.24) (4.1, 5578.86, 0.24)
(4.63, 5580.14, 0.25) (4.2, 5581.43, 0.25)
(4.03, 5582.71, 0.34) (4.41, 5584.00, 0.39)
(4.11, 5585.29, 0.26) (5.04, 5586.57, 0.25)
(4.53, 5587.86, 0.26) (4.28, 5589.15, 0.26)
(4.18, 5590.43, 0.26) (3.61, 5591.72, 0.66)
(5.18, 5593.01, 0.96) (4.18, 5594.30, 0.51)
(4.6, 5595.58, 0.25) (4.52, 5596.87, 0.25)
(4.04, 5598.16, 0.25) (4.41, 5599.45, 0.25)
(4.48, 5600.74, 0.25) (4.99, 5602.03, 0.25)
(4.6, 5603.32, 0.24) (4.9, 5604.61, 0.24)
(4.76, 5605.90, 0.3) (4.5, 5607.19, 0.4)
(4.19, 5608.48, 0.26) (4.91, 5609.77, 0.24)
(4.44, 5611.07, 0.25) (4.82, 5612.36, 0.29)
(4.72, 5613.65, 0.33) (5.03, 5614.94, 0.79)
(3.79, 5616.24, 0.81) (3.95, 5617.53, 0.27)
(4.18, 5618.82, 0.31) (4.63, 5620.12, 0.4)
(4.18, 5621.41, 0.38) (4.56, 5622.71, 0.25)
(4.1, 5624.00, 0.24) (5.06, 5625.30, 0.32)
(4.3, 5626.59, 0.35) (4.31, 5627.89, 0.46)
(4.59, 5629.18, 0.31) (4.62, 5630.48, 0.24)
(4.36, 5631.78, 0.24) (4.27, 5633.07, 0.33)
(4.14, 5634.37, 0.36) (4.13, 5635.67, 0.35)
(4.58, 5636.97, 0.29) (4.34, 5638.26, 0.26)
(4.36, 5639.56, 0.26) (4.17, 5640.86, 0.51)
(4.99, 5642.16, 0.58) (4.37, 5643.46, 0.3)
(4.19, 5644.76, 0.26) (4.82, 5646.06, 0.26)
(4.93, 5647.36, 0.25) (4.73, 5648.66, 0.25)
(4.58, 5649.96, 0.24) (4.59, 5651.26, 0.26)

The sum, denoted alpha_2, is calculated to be 5.62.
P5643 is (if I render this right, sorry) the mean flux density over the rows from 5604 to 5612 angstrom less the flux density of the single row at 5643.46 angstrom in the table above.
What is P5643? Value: 0.25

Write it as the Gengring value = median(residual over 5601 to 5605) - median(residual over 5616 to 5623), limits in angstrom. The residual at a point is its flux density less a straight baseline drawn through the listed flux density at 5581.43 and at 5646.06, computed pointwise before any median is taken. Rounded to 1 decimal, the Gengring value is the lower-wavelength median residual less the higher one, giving 0.9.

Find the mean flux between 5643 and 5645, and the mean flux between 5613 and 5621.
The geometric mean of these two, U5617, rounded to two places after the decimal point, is 4.33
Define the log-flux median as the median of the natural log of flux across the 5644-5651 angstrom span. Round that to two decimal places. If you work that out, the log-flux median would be 1.55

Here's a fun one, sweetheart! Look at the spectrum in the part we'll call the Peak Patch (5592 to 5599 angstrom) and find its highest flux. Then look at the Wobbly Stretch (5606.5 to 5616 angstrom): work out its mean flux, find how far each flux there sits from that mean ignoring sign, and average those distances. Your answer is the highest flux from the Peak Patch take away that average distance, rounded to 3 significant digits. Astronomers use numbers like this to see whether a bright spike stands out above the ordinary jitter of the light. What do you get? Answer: 4.94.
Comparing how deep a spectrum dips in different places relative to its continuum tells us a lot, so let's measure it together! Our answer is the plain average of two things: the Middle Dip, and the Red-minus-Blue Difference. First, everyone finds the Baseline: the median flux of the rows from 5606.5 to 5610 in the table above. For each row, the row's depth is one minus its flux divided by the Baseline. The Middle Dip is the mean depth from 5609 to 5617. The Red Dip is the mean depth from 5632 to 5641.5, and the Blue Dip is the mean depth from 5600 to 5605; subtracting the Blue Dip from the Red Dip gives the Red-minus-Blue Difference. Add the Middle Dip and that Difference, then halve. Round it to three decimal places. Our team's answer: 0.038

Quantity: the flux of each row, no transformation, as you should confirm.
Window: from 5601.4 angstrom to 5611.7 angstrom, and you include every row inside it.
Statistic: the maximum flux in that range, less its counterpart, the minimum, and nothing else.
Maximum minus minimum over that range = 0.80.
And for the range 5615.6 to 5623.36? 0.84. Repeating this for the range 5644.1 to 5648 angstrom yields 0.74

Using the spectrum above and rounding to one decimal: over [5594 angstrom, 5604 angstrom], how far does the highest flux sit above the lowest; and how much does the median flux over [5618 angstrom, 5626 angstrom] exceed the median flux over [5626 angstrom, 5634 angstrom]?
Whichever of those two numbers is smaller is 0.0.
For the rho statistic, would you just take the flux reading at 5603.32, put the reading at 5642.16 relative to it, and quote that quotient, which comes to 1.08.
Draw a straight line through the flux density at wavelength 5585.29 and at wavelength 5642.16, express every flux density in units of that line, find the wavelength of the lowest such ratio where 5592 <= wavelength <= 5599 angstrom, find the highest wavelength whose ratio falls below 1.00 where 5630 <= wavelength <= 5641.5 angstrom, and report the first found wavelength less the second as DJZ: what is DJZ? -42.7 angstrom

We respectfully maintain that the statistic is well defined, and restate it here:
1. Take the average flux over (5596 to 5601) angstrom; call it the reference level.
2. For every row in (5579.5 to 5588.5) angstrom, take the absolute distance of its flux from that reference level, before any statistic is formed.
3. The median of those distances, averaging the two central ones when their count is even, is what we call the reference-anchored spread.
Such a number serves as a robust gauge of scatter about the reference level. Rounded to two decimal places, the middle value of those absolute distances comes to 0.25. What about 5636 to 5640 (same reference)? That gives 0.02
